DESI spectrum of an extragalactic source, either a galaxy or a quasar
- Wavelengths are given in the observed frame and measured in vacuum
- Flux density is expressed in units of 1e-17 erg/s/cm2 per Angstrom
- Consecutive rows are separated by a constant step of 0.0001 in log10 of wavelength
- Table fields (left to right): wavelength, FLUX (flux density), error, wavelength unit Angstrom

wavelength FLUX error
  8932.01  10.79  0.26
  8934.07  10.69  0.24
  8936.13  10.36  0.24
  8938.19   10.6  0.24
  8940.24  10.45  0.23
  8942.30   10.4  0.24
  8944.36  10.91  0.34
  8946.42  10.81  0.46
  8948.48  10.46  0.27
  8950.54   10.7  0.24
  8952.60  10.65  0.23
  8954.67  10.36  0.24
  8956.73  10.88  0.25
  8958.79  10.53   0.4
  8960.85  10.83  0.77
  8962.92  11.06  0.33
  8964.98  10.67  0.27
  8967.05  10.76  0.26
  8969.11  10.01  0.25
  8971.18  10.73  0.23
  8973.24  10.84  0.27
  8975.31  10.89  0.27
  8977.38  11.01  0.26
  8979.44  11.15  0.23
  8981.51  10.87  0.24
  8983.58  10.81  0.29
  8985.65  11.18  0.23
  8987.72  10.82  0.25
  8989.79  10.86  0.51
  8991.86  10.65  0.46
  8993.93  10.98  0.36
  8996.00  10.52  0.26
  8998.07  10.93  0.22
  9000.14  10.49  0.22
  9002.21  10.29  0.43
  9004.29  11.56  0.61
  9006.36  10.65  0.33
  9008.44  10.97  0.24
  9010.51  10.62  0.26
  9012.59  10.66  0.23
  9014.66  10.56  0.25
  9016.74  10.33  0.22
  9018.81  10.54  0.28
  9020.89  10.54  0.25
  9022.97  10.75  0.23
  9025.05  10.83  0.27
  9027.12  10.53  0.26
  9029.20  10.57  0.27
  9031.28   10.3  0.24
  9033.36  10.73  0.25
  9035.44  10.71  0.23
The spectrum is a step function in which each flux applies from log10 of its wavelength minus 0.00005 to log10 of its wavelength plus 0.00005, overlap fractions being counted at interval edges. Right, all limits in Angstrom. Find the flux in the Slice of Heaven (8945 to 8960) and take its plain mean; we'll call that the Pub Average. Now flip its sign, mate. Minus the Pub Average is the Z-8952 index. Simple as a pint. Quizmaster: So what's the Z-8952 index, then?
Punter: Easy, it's -10.6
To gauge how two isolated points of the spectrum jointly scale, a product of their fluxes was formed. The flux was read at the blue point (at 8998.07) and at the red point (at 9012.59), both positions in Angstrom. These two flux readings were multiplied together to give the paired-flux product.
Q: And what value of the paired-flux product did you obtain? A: 117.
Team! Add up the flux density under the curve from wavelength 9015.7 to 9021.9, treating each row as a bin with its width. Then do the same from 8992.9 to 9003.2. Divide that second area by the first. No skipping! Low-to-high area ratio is 1.69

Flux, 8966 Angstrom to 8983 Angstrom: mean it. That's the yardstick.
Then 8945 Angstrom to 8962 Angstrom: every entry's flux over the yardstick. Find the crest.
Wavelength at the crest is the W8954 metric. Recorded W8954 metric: 8956.73 Angstrom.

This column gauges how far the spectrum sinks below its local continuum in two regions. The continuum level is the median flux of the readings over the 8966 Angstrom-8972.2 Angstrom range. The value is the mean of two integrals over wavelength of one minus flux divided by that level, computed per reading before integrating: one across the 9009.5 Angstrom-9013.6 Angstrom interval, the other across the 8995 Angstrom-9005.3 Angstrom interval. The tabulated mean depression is 0.00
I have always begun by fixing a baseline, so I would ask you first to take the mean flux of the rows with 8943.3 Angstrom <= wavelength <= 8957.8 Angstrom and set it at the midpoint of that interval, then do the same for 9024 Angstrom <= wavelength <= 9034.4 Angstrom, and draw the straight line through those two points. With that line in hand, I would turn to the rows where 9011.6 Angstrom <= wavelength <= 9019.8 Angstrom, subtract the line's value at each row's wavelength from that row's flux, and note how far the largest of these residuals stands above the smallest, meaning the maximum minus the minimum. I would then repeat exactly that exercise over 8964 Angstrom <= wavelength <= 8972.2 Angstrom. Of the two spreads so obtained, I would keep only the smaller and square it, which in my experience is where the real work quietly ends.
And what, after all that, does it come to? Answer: 0.106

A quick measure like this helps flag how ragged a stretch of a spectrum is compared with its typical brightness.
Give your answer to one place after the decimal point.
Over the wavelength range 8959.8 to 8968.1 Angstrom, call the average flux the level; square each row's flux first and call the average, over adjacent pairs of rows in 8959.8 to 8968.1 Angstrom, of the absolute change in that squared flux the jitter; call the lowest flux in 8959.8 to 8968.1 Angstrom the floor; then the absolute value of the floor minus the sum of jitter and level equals 5.3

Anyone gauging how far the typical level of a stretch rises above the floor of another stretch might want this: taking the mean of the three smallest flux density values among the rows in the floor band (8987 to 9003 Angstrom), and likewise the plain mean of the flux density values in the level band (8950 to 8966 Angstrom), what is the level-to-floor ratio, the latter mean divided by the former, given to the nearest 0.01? 1.03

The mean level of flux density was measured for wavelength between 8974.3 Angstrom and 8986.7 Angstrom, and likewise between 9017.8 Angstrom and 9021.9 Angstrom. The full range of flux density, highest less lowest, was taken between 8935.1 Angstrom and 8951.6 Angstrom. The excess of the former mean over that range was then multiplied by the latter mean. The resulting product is 110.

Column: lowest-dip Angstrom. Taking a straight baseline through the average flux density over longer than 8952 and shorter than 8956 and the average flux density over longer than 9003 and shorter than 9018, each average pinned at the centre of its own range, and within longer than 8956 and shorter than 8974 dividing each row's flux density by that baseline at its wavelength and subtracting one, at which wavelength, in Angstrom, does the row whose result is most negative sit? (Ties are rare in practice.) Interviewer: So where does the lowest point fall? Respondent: 8969.11 Angstrom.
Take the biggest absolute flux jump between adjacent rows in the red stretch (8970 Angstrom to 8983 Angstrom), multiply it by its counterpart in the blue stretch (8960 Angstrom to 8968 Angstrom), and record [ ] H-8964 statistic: 0.11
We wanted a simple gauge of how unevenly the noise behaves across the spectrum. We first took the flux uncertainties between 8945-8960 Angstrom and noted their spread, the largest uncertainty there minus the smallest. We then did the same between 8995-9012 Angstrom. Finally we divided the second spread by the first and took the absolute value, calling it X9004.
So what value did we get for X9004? 1.70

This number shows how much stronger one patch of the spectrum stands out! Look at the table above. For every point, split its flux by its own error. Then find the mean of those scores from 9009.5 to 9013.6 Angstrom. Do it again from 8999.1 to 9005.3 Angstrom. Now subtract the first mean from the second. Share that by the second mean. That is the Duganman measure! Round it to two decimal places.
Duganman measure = -0.44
